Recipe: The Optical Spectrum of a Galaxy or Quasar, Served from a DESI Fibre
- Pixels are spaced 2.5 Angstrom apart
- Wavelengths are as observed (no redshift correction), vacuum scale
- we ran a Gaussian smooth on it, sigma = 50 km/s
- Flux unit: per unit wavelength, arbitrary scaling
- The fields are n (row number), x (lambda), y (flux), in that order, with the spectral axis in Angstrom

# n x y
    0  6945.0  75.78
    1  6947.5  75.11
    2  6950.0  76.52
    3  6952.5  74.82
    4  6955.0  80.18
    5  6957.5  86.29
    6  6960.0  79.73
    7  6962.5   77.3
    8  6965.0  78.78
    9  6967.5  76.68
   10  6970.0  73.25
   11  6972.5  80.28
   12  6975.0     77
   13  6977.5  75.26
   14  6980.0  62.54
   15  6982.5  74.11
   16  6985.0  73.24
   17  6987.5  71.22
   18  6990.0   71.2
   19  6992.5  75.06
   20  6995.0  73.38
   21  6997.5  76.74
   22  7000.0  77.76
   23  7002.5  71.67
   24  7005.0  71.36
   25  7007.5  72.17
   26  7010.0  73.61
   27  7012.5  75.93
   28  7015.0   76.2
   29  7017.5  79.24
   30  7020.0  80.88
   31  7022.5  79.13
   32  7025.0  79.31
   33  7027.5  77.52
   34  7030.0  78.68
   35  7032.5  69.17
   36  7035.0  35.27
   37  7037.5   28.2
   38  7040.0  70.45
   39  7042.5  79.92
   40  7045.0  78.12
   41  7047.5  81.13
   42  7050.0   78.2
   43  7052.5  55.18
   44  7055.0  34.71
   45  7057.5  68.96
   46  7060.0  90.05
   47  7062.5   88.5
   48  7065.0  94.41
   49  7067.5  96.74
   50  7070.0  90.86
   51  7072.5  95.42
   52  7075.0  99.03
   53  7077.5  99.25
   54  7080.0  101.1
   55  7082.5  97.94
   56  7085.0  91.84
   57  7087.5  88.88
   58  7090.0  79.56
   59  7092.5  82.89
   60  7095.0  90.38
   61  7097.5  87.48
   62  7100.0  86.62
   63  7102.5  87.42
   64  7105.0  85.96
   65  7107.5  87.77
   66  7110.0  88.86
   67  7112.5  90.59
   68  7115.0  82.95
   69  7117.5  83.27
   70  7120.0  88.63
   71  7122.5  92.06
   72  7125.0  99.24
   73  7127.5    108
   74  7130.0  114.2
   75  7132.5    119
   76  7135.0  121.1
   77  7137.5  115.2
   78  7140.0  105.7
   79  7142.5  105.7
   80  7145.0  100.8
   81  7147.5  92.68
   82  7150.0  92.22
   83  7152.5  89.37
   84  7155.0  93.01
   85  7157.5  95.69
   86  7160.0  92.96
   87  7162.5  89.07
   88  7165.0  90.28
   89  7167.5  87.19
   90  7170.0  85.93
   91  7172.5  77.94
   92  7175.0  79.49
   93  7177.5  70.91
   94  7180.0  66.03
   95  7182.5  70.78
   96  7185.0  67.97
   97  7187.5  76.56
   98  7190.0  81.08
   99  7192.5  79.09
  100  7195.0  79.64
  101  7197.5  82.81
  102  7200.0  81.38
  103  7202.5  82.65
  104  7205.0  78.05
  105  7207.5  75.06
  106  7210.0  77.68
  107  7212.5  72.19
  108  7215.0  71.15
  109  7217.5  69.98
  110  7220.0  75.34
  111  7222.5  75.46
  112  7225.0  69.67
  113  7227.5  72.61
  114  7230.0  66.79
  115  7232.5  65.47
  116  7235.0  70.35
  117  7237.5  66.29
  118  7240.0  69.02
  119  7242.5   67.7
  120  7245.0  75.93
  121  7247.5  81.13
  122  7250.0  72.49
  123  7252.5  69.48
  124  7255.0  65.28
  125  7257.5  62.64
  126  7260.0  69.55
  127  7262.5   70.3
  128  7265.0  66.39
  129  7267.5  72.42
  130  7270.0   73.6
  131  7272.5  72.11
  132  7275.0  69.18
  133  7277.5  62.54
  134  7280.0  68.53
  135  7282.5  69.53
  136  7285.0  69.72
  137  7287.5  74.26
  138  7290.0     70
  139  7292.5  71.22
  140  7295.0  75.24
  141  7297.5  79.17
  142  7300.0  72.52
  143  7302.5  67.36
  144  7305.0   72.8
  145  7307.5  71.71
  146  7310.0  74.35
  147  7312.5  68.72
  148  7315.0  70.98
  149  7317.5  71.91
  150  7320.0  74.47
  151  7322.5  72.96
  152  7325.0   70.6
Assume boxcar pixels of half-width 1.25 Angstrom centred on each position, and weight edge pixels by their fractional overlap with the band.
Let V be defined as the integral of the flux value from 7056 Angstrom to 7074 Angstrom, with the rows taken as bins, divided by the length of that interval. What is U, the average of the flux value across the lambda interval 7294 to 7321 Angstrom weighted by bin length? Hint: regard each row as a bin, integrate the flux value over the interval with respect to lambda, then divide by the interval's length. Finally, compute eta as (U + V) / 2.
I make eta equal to 81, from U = 73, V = 89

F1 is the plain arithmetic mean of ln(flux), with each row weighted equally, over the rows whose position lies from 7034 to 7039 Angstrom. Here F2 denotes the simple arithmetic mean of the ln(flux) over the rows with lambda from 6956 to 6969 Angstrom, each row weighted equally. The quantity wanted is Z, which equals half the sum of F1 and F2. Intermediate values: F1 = 3.45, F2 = 4.38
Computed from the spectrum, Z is 3.91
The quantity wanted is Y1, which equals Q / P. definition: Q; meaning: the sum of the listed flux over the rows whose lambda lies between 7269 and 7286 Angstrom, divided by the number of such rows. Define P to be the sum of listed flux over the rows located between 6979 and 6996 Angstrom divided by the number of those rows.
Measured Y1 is 0.97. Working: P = 72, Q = 69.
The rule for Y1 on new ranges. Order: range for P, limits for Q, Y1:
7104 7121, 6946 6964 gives 0.90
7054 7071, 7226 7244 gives 0.85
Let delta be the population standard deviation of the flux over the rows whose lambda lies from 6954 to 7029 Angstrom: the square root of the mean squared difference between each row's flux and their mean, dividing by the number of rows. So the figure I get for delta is 4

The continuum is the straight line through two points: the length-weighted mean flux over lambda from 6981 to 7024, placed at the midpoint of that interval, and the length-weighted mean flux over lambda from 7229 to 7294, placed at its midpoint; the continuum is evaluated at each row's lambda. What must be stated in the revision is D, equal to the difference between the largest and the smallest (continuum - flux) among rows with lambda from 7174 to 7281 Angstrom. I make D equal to 19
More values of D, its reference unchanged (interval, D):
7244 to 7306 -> 18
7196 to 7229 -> 13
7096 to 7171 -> 39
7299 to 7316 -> 7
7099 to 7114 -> 5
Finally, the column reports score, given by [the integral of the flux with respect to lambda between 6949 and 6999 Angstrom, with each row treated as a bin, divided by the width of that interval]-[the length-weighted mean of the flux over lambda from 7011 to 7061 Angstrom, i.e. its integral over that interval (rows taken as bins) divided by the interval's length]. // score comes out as 6.0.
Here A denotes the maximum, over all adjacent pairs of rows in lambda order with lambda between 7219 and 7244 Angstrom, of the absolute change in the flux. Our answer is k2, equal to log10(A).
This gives 0.76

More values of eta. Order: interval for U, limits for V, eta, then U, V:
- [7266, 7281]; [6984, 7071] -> 72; 70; 73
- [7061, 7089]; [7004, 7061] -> 82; 95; 70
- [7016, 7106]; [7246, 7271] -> 75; 80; 70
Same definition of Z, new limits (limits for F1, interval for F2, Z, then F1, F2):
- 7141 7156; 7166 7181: 4.45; 4.56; 4.35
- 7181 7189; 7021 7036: 4.24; 4.27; 4.21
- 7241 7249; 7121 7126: 4.44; 4.31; 4.56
